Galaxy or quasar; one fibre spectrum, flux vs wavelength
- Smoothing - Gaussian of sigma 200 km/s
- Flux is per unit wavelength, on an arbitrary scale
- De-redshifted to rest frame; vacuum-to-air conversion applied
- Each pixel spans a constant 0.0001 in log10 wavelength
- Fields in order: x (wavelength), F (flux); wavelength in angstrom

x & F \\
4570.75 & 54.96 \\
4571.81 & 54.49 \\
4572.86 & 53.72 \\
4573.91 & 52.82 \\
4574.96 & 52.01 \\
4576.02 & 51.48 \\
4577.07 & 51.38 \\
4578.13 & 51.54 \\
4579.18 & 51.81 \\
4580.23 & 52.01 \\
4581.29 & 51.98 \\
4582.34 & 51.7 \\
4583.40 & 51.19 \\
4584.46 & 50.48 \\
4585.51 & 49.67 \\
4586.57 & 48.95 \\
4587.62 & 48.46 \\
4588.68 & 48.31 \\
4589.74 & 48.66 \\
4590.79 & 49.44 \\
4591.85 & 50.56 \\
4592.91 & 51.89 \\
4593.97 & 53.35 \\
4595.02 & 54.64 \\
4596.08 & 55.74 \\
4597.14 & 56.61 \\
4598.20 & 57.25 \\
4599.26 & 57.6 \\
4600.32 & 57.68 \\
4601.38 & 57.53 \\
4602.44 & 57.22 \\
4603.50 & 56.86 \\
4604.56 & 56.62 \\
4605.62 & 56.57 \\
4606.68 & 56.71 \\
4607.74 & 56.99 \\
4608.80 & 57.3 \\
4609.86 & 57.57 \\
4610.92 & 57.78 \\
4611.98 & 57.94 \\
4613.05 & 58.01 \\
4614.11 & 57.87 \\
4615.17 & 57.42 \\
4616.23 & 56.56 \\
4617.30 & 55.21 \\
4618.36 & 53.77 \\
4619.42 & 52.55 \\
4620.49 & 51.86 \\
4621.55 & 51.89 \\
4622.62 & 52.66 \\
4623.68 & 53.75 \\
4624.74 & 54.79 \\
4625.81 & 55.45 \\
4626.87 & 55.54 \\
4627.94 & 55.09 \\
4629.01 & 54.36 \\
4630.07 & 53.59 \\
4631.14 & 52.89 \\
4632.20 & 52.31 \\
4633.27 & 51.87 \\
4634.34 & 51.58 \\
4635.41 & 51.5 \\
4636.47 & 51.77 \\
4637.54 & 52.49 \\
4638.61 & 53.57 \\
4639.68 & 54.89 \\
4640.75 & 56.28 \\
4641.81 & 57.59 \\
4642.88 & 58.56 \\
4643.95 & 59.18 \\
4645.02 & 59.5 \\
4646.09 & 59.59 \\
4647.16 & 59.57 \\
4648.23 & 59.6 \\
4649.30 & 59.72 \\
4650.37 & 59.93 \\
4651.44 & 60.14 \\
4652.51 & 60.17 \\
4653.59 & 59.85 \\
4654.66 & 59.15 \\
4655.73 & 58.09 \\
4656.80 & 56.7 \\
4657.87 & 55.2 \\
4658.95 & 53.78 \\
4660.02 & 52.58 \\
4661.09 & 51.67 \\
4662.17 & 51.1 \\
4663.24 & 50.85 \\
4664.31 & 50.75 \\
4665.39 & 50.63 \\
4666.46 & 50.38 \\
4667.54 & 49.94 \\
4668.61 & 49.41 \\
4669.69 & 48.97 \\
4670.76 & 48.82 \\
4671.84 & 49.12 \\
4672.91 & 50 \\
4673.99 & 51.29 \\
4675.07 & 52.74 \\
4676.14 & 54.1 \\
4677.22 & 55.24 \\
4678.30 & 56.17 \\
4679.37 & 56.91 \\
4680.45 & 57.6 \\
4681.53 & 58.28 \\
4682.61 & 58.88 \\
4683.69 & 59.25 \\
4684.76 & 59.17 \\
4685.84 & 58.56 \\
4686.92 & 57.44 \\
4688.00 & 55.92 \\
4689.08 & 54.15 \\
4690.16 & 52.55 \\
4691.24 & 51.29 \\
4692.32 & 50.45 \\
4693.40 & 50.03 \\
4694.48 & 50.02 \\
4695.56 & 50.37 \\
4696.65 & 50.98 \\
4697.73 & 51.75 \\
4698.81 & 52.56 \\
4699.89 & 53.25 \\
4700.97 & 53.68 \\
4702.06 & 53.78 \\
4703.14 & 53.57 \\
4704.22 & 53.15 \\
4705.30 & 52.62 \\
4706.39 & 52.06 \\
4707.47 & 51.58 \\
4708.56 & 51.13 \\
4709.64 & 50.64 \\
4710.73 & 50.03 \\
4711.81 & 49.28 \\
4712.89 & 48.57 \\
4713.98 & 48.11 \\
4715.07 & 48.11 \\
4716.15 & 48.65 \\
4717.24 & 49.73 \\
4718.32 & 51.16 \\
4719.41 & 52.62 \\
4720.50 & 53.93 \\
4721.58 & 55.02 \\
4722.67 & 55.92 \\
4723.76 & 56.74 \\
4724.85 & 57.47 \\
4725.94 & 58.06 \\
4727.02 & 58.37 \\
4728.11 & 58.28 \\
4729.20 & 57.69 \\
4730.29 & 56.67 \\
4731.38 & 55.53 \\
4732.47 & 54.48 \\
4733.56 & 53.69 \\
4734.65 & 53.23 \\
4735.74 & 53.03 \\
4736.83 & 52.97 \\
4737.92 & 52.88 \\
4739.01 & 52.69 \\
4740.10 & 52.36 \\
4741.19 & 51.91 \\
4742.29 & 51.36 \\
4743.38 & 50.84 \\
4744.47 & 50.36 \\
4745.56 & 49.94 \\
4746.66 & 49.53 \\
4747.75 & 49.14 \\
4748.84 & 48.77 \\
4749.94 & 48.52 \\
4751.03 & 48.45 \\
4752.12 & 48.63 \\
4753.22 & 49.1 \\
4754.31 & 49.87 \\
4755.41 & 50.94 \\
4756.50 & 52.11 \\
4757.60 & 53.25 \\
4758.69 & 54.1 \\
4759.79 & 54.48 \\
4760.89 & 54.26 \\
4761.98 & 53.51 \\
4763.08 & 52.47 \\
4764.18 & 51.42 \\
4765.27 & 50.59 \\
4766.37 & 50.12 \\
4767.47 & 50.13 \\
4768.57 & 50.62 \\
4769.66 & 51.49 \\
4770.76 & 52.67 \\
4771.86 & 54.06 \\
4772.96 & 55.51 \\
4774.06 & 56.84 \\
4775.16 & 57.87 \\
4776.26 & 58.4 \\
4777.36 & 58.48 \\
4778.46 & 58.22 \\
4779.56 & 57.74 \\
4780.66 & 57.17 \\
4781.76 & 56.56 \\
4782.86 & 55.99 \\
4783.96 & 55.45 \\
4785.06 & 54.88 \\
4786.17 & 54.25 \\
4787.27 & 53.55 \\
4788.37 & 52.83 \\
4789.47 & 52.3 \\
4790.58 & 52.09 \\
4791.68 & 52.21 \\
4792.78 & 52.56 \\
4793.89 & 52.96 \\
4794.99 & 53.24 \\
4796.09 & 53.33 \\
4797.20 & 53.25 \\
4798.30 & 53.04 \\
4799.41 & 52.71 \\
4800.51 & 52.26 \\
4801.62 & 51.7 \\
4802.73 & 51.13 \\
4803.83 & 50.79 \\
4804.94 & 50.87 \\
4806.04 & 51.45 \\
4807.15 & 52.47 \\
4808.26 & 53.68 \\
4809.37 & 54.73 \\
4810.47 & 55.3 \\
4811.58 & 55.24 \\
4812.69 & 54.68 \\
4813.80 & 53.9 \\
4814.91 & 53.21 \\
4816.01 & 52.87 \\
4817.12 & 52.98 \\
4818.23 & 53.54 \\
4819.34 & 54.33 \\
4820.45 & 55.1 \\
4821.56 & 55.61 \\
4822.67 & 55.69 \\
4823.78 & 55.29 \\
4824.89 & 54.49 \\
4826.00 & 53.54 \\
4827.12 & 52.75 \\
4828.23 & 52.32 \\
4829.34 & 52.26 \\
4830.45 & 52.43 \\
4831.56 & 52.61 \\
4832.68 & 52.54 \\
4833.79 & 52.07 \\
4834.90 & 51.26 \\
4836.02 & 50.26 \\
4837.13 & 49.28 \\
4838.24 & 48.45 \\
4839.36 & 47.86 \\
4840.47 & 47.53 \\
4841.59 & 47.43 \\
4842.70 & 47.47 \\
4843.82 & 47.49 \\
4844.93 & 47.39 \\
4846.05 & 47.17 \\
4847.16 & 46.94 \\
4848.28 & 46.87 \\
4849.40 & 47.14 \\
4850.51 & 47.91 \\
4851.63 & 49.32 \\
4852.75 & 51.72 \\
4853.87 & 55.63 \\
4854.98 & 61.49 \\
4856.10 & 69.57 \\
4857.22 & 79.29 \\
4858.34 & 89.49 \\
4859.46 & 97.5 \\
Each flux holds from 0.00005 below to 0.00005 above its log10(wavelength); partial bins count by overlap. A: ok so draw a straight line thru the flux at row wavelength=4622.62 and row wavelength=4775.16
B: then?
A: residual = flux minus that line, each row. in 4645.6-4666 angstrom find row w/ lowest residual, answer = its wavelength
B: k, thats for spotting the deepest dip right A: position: 4665.39 angstrom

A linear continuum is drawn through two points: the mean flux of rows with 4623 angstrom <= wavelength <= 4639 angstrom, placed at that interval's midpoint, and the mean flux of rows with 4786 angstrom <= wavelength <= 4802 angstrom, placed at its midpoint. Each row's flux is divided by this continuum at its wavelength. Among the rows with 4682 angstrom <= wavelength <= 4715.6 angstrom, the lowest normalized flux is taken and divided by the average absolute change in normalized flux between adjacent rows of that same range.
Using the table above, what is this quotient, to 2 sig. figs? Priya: 76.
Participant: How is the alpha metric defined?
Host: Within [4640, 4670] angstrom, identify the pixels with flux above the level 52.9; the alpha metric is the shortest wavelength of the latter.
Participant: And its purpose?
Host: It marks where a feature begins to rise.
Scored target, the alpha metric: 4640.75 angstrom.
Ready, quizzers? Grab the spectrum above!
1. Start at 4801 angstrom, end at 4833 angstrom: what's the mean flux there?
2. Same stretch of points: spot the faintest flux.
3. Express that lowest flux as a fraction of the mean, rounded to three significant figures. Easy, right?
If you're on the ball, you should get 0.952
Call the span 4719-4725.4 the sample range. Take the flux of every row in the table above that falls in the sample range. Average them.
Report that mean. 55.3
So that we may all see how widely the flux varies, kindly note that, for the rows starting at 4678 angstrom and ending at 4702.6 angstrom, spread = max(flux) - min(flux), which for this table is 9.2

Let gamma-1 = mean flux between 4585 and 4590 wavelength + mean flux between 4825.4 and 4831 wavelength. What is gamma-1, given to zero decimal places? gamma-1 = 101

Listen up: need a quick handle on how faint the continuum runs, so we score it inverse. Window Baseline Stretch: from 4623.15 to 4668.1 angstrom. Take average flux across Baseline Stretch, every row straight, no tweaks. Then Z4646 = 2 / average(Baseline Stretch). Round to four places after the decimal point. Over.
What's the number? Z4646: 0.0363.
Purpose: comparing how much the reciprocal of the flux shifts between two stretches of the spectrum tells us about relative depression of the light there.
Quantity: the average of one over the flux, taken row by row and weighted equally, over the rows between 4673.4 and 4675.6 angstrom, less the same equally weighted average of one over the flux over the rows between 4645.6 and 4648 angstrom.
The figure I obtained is 0.0024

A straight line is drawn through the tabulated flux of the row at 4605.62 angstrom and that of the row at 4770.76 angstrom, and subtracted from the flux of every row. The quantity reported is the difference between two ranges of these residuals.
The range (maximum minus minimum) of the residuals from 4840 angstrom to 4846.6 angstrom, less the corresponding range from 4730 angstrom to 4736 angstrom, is -3.2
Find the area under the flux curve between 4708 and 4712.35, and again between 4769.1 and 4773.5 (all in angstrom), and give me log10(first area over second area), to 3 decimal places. -0.032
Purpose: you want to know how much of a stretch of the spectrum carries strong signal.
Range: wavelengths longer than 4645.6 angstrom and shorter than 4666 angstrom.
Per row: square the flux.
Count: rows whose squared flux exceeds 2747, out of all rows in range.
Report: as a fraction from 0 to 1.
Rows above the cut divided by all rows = 0.74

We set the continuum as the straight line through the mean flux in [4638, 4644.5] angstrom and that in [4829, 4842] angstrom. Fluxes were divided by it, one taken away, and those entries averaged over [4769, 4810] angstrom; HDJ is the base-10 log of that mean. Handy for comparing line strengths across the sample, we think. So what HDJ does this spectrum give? -1.38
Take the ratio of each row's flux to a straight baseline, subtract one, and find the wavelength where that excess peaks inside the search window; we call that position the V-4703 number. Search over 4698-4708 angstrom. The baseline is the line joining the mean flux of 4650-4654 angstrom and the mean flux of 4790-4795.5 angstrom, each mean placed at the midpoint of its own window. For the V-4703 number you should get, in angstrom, 4702.06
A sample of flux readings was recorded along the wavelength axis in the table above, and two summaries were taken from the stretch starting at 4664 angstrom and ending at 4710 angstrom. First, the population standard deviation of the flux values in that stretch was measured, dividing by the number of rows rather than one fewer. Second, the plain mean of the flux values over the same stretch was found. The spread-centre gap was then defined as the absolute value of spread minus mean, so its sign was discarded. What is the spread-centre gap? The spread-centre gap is 49.9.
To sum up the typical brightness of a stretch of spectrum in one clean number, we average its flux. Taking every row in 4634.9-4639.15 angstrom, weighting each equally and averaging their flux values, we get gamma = 52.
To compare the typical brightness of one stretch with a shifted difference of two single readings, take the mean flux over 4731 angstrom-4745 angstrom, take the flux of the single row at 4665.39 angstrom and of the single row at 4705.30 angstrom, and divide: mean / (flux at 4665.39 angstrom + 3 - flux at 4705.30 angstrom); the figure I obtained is 52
